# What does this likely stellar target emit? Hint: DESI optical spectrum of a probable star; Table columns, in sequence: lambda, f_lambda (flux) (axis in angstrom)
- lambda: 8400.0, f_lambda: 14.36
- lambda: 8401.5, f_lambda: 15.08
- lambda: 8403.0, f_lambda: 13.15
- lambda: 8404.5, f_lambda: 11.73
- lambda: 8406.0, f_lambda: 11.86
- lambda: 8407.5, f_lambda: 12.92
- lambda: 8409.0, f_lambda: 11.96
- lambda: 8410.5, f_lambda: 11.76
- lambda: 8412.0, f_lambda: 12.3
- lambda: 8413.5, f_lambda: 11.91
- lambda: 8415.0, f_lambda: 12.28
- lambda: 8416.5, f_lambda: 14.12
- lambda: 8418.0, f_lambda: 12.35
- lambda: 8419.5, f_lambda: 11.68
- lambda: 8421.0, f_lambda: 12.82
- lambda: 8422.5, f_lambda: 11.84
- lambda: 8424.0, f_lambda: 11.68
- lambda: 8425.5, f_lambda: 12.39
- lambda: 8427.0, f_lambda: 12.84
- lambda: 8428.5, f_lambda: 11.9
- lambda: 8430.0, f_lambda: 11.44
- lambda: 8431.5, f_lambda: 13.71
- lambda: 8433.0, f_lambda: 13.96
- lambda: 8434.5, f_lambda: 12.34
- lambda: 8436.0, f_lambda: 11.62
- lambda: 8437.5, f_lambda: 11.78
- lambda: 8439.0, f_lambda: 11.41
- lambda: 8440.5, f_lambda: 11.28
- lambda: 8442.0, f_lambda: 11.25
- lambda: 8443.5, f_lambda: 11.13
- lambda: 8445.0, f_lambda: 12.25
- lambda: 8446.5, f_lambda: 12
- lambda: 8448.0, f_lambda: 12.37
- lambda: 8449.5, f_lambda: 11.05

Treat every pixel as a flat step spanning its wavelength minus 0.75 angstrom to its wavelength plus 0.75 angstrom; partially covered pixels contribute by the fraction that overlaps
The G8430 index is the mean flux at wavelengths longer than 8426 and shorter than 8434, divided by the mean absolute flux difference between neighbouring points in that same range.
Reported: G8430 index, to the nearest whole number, 13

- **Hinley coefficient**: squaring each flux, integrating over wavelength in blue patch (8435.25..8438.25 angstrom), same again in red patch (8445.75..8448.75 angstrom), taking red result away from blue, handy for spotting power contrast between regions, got -35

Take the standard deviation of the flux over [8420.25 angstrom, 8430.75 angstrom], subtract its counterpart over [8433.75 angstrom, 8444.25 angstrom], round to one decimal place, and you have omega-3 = 0.1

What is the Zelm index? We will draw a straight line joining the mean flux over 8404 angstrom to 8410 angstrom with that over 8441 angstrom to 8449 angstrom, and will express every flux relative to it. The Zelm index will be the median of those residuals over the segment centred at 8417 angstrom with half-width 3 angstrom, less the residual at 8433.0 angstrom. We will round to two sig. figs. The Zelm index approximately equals -1.8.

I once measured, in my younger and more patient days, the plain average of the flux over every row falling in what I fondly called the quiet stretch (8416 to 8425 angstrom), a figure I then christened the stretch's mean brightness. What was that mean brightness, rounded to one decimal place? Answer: 12.4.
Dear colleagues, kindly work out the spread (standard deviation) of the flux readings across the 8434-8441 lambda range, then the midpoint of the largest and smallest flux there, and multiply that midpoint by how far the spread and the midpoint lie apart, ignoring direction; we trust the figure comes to 135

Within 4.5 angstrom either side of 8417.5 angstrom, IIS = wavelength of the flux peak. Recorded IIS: 8416.5 angstrom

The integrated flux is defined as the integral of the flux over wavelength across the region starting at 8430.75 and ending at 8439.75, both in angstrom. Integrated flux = 112.2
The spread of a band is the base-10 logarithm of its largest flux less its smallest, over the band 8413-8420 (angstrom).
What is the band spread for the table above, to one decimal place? 0.4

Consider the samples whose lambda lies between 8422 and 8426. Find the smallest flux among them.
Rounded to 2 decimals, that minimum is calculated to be 11.68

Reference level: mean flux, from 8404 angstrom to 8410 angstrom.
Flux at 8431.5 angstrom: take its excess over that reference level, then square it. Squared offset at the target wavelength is 2.5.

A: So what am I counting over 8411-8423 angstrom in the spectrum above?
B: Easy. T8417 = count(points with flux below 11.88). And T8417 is 2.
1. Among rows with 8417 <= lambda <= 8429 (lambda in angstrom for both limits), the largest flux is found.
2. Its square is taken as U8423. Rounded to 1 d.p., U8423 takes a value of 164.9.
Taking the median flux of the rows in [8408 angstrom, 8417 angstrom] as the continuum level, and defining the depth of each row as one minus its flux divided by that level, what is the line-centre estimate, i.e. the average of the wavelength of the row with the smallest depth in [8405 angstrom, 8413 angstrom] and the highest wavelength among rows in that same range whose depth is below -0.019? 8407.5 angstrom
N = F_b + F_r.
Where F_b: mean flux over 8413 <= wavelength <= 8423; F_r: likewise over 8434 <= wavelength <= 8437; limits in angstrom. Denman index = 24.4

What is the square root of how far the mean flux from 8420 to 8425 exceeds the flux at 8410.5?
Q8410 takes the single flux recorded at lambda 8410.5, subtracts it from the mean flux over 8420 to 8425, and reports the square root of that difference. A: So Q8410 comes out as 0.59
